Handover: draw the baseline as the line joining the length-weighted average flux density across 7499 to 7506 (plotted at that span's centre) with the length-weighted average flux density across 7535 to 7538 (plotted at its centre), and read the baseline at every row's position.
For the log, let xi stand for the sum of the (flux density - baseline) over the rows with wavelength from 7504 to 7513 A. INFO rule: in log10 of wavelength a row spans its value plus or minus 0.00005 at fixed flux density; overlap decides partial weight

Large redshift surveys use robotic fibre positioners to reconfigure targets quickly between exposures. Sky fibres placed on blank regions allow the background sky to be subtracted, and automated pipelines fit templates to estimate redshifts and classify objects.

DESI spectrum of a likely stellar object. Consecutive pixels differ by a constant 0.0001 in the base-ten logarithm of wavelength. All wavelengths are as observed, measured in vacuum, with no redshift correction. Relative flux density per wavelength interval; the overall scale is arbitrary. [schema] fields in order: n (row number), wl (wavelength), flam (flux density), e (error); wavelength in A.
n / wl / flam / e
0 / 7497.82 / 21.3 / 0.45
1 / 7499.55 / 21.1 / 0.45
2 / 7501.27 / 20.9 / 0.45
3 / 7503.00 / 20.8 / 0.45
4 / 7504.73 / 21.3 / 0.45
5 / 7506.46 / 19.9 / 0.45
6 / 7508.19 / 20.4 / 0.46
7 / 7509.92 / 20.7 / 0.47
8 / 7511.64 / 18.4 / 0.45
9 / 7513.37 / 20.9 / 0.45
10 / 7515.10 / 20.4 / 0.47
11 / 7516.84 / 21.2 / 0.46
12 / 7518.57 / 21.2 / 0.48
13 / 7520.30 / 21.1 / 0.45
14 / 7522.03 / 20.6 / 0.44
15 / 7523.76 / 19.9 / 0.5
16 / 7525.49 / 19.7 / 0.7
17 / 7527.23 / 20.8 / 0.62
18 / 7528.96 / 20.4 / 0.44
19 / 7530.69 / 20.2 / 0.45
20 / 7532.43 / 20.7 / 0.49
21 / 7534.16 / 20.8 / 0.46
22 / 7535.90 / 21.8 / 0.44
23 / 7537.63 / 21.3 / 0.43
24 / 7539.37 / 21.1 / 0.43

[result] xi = -4.6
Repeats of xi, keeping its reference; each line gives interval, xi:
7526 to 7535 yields -4.5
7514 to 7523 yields -1.8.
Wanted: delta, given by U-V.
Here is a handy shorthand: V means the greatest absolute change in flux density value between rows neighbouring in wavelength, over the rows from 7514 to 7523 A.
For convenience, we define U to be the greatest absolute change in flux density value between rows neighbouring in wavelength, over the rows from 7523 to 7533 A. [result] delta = 0.3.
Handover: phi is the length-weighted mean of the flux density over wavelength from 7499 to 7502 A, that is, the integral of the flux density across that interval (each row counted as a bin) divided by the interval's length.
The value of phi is 21.0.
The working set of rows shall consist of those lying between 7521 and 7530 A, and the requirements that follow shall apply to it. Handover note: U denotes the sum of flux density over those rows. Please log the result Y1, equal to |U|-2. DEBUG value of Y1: 99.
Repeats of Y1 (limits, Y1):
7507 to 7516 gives 99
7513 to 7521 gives 103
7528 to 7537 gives 102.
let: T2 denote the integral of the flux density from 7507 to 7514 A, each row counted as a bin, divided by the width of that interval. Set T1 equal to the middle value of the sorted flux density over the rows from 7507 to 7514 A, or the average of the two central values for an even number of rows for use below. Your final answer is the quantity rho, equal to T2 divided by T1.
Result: 0.98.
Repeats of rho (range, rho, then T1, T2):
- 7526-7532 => 1.00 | 20.40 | 20.4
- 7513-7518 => 1.00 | 20.90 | 20.8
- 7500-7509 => 0.99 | 20.80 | 20.7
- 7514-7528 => 1.00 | 20.70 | 20.6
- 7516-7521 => 1.00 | 21.20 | 21.2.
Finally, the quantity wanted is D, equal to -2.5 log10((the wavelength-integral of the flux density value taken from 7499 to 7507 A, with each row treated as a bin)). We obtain -5.55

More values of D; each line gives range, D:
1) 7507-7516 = -5.65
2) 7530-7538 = -5.56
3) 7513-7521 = -5.56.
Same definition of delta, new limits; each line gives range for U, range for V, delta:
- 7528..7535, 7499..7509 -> -0.9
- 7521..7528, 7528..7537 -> 0.1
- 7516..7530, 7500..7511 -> -0.3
